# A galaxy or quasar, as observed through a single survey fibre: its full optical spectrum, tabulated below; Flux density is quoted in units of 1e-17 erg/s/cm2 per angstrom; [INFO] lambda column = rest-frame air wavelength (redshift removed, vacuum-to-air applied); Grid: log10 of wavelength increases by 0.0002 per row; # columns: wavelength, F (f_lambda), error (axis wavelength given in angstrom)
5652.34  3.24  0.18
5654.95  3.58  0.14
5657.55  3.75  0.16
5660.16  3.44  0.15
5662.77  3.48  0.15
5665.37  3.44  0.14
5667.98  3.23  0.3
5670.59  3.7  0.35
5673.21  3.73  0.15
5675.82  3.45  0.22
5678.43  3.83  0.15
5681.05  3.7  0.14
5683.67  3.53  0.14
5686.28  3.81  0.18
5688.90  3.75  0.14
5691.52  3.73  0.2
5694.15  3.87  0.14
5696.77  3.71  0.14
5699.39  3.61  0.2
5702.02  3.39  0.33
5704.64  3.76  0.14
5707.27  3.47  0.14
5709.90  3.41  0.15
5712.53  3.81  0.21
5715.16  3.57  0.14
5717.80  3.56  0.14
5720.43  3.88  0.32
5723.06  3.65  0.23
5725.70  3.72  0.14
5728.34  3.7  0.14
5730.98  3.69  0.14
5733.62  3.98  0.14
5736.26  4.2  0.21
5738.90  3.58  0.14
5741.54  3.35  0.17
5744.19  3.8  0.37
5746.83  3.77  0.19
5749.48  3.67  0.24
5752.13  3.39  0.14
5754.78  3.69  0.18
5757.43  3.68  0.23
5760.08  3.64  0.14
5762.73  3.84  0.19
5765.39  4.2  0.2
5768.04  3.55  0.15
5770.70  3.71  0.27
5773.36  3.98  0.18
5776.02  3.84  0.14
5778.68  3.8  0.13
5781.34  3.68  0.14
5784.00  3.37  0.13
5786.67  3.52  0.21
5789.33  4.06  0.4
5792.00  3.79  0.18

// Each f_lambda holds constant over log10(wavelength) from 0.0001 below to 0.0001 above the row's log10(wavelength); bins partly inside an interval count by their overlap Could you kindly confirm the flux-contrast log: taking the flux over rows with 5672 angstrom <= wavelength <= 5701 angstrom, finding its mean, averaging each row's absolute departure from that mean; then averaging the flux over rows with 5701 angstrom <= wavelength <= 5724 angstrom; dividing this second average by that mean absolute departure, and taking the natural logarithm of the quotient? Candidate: 3.65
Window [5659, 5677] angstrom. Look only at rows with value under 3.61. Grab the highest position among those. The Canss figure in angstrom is 5675.82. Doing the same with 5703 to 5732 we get 5717.80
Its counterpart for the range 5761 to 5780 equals 5768.04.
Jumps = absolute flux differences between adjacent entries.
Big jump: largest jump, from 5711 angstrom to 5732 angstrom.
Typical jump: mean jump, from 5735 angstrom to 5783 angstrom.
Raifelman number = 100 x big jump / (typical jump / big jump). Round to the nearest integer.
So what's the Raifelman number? 44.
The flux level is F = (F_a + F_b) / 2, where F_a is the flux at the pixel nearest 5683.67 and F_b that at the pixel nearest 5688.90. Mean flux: 3.64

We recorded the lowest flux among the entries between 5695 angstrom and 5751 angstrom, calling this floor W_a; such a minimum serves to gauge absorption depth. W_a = 3.35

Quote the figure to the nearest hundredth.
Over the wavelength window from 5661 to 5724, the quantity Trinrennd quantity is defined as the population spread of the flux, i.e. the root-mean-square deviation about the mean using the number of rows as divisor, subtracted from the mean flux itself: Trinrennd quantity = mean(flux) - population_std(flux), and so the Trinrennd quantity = 3.46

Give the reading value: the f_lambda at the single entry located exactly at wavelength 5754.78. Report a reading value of 3.69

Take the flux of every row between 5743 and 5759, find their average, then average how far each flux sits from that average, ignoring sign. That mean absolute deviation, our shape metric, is 0.09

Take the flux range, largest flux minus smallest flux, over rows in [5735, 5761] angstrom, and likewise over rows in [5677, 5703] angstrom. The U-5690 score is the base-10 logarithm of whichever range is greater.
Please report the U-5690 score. -0.071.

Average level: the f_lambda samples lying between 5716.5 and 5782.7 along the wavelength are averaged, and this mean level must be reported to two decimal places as 3.74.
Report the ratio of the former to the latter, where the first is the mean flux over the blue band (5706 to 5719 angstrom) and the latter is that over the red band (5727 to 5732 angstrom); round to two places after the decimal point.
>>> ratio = 0.96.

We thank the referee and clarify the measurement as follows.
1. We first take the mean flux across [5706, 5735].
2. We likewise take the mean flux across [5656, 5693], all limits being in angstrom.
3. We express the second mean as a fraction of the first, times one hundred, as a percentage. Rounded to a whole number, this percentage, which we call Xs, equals 98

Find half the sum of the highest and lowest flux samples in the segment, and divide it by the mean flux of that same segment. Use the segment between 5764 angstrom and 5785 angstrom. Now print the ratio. 1.00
